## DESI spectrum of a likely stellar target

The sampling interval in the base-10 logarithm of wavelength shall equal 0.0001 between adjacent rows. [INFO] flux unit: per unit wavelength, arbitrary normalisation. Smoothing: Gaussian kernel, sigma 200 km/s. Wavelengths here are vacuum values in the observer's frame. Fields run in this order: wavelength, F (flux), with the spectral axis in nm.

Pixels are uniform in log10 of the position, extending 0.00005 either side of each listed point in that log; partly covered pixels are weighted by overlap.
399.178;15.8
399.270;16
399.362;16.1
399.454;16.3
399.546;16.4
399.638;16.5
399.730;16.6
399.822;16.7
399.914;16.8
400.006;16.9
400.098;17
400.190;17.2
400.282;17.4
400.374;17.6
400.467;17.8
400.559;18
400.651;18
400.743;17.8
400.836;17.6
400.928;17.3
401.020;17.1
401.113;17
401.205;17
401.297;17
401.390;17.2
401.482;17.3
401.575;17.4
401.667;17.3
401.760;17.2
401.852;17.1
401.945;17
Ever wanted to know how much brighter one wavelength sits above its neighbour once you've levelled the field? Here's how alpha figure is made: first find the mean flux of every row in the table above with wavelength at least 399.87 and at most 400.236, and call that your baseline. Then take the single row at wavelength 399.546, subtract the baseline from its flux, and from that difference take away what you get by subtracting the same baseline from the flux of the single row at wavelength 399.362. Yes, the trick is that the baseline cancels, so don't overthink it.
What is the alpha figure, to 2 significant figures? 0.30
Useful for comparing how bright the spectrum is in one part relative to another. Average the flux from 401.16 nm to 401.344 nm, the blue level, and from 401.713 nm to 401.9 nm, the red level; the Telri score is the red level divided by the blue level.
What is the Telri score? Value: 1.01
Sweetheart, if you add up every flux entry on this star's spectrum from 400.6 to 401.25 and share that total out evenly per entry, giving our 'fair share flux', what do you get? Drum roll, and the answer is 17.4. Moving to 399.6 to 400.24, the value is 16.8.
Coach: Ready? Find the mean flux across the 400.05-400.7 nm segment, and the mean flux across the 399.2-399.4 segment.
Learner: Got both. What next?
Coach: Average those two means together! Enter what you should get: 16.8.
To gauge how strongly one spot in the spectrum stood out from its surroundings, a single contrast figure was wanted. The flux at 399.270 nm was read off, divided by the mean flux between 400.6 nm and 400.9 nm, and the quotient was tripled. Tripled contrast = 2.70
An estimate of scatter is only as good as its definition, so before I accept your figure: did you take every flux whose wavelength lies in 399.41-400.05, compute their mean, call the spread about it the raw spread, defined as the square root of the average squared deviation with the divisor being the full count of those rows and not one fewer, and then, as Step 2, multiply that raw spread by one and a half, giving 0.30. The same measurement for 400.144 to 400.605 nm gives 0.42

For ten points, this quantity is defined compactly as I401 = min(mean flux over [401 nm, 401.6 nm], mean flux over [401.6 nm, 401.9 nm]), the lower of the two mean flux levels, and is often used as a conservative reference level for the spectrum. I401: 17.1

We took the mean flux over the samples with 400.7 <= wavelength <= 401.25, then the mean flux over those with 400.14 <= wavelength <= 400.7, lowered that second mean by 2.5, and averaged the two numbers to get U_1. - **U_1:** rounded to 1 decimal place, 16.2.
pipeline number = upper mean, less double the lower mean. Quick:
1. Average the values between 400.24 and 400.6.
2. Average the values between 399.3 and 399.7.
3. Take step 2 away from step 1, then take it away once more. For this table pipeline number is -15.0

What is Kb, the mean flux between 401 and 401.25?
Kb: 17.0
